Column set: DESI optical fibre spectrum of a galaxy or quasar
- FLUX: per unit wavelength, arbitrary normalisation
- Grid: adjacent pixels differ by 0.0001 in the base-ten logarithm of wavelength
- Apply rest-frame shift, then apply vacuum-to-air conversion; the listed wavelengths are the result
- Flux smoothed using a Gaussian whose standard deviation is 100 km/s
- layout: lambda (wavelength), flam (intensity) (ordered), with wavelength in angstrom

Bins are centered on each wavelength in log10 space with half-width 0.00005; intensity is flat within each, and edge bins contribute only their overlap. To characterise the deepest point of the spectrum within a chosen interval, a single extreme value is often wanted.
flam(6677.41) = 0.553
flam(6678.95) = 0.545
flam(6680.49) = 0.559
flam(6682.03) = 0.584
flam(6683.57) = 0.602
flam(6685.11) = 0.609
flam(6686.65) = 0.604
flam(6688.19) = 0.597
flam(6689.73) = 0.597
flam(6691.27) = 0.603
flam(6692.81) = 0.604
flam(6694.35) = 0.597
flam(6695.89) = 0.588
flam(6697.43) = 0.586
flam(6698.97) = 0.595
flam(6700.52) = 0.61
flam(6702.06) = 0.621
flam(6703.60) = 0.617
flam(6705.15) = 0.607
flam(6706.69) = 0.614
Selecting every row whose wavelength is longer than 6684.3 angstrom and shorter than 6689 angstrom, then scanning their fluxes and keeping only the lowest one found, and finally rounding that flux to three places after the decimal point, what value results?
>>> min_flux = 0.597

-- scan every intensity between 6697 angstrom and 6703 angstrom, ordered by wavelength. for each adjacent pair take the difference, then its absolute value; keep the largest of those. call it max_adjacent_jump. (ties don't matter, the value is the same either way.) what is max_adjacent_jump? 0.015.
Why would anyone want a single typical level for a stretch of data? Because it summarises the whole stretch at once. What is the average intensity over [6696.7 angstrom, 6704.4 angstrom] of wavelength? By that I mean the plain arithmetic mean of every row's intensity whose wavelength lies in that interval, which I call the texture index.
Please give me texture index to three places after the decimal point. 0.606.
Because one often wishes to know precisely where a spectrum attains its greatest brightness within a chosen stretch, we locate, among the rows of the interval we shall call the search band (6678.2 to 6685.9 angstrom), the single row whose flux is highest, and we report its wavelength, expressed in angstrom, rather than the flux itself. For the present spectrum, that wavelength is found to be 6685.11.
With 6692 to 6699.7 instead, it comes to 6692.81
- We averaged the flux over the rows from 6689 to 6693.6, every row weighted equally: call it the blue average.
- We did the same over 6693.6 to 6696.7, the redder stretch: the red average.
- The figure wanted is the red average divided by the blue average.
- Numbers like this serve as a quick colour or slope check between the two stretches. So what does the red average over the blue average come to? 0.99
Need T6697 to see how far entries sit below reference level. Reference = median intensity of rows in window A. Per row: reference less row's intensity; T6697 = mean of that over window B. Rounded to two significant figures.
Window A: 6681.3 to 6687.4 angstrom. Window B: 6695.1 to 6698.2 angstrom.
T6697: 0.016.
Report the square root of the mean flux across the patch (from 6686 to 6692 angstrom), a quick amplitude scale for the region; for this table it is 0.775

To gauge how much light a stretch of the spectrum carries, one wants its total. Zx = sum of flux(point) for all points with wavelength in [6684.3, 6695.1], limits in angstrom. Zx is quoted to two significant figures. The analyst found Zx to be 4.2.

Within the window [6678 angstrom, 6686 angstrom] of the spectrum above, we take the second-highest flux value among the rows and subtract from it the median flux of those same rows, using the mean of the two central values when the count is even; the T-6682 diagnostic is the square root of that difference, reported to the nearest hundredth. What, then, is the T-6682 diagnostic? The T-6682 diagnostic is 0.13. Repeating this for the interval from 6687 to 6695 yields 0.08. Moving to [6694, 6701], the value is 0.04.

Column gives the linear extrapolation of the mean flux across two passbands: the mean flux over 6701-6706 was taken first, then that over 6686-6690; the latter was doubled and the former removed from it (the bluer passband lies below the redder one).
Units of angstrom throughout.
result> 0.584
